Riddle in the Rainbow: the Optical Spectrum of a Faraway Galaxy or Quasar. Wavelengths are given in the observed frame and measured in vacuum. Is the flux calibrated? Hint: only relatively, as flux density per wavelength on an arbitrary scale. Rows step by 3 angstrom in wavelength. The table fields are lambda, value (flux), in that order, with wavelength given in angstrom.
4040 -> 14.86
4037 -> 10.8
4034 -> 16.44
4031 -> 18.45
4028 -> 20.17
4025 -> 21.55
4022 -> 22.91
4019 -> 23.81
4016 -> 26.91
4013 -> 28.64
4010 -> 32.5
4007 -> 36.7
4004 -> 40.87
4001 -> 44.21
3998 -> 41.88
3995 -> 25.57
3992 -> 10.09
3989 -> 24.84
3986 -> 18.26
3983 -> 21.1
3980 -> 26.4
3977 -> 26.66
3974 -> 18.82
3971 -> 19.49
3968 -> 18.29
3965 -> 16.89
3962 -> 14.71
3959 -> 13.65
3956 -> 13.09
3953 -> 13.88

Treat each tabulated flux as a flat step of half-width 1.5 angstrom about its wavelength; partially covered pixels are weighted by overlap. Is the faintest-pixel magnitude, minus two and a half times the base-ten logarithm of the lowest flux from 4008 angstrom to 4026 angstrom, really -3.33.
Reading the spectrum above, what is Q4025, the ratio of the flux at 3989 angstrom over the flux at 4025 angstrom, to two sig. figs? 1.2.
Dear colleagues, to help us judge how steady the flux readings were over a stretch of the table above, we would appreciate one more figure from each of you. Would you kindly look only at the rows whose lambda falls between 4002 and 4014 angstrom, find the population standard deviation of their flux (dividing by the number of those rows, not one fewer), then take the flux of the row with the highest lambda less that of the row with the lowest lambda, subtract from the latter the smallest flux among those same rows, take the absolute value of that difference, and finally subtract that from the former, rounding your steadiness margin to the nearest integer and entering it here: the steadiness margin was -36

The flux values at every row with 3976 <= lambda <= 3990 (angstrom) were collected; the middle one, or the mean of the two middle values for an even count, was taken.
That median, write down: 25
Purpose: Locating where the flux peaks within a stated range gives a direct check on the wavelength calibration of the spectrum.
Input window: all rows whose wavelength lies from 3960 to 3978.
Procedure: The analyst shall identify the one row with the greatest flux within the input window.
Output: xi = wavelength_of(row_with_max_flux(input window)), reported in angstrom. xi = 3977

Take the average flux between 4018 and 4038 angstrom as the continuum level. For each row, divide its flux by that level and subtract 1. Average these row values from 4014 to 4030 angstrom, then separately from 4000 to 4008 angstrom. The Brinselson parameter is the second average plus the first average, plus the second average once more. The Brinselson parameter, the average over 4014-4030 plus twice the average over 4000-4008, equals 2.4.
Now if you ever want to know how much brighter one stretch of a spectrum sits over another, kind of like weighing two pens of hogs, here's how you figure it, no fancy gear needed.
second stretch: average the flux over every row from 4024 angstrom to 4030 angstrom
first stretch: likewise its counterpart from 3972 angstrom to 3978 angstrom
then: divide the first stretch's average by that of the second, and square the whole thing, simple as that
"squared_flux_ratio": 1.2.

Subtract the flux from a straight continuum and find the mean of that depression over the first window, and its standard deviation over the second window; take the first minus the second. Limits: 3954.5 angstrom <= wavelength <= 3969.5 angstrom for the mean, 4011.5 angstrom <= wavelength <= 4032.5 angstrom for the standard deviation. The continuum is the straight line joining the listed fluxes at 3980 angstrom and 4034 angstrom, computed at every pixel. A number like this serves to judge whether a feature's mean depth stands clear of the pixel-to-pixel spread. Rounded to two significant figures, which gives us 12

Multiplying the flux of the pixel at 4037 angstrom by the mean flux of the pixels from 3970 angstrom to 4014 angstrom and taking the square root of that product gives 17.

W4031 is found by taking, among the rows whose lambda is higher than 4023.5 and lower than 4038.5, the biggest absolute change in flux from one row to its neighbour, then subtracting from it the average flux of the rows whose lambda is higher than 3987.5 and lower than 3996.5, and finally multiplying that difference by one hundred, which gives -1453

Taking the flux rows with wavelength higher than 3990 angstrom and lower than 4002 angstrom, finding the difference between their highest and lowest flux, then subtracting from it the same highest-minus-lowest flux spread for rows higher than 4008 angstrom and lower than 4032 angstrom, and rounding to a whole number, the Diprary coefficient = 20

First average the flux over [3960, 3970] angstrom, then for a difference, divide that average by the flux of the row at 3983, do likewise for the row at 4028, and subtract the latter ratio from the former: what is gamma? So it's -0.04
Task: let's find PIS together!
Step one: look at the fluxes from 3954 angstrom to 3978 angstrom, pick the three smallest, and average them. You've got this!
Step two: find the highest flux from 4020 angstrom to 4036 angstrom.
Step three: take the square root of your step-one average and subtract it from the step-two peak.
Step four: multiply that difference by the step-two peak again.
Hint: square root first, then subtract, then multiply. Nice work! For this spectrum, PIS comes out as 440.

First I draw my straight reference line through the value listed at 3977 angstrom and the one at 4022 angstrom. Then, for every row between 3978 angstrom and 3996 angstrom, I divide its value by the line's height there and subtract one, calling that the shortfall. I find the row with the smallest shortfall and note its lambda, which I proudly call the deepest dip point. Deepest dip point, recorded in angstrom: 3992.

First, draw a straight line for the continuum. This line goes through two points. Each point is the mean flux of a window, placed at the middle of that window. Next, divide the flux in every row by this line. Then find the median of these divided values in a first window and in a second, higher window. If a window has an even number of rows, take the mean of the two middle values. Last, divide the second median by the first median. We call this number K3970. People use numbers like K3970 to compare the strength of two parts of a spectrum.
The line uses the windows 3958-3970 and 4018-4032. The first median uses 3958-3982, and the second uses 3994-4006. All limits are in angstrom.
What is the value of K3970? 1.9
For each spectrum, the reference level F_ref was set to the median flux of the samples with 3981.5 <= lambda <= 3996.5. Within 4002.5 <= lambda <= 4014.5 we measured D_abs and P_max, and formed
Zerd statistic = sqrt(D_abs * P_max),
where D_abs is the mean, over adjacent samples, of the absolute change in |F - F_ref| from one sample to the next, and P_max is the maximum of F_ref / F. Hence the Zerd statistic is 1.73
